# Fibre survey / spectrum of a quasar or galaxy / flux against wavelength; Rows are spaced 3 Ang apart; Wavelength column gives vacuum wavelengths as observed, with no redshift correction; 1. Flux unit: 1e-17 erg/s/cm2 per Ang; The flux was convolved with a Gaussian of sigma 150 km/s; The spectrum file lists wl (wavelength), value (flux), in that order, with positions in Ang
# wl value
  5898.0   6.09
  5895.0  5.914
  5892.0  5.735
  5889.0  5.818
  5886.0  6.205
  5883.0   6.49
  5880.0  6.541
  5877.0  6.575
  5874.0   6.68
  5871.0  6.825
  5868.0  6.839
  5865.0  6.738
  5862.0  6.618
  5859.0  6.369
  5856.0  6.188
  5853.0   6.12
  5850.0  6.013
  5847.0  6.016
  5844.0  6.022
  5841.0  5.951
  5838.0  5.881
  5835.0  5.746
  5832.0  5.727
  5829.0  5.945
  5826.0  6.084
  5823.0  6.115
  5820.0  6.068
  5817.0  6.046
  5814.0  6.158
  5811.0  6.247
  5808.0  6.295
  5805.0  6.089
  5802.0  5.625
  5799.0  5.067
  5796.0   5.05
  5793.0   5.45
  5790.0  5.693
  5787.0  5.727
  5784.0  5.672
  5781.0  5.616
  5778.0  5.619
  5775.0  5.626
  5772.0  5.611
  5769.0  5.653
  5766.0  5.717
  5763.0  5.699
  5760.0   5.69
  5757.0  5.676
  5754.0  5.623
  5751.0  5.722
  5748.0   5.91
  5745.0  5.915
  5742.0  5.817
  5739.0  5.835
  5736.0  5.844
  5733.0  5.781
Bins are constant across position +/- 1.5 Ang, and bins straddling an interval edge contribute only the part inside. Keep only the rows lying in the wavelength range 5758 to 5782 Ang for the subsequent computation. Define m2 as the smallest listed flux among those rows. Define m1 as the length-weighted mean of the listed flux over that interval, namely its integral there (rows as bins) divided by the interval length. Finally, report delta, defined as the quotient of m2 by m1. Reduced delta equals 0.992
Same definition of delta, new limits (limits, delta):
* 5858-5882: 0.958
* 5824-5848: 0.967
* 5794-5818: 0.869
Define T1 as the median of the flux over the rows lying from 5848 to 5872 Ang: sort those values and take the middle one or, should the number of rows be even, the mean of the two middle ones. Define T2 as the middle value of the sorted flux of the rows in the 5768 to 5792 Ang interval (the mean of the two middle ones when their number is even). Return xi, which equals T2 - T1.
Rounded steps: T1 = 6.49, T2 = 5.64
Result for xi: -0.9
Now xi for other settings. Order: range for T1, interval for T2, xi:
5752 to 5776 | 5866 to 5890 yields 0.9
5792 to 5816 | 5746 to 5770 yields -0.2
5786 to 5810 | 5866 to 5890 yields 0.9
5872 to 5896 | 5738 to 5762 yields -0.6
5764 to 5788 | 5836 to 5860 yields 0.4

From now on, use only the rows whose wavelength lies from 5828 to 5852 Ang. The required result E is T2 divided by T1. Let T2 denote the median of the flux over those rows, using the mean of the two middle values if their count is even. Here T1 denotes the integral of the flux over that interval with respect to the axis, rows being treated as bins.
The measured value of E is 0.0419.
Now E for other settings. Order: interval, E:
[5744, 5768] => 0.0414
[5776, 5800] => 0.0426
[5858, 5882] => 0.0417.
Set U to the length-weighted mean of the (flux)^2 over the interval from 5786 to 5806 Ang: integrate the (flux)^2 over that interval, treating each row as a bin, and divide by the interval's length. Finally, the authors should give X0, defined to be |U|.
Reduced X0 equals 30.5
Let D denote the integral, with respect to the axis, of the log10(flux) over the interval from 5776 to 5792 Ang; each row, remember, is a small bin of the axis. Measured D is 12.0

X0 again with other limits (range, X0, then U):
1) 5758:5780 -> 32.0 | 32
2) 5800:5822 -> 36.7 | 37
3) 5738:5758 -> 33.5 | 33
